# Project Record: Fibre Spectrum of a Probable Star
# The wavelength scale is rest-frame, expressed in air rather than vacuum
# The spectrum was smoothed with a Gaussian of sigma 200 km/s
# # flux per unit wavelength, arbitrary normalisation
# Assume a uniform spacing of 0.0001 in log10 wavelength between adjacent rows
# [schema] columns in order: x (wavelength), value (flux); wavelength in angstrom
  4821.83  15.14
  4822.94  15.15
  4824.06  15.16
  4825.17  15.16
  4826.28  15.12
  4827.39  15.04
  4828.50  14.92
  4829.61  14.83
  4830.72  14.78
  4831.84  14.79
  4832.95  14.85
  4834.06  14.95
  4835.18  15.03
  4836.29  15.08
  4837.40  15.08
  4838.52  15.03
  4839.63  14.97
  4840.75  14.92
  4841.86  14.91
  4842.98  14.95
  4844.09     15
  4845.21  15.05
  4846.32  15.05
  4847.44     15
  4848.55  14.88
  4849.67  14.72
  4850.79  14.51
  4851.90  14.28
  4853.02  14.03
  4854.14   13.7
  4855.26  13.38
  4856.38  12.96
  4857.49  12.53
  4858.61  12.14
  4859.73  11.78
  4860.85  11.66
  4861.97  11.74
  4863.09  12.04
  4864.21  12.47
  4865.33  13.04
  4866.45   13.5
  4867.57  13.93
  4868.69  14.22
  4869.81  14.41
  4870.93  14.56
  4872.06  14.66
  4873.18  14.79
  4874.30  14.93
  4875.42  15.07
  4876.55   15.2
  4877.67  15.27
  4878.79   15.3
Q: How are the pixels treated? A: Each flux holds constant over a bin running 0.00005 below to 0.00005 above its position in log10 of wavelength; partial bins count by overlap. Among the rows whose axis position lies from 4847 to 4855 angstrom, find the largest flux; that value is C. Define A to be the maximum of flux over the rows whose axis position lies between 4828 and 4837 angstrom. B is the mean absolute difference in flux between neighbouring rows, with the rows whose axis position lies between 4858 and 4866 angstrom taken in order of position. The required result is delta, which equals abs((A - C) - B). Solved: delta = 0.2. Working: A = 15.08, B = 0.31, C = 15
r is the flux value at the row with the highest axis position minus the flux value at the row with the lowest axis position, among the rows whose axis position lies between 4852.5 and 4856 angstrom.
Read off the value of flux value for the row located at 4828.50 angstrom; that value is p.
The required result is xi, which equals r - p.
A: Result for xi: -15.6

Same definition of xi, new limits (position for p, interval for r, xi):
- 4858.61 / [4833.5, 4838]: -12.0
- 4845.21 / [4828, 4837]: -14.9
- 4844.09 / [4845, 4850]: -15.3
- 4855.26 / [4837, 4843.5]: -13.5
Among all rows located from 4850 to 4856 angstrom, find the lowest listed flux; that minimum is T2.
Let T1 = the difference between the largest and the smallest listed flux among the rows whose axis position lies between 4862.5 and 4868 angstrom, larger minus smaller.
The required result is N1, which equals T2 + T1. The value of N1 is 15.3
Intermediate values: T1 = 1.9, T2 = 13.38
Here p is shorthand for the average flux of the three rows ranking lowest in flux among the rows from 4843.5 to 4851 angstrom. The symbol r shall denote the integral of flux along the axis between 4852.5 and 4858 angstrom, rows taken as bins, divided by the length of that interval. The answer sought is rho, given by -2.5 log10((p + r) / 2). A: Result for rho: -2.87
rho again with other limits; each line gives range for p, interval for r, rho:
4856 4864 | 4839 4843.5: -2.81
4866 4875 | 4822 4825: -2.90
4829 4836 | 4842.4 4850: -2.93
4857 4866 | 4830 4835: -2.81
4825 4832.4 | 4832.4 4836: -2.93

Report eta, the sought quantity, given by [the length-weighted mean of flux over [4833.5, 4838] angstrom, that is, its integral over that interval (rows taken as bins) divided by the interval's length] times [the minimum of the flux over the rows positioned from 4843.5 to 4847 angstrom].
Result 225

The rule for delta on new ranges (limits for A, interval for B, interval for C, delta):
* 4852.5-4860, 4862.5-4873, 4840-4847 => 1.3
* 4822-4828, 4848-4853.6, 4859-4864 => 2.9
